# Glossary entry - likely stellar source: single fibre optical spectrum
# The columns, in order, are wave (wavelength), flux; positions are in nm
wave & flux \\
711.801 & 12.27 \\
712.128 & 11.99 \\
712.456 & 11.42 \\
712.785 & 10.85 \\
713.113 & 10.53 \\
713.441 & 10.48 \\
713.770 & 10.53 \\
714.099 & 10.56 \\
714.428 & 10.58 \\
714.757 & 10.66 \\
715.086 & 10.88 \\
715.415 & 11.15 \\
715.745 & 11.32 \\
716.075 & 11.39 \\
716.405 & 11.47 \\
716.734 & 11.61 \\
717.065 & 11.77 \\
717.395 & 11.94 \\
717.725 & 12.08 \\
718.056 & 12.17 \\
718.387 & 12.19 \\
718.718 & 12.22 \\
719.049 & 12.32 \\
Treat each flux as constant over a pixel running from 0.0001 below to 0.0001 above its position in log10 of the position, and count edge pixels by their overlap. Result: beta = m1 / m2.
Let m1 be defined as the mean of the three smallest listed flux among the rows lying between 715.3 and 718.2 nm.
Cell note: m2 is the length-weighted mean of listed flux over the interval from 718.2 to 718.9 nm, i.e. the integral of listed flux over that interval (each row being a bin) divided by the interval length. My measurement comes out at 0.93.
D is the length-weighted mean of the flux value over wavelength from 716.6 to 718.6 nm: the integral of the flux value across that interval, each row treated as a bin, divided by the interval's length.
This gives 12.0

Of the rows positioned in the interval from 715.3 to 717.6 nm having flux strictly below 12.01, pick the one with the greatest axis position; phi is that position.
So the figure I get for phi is 717.395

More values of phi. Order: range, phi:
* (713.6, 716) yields 715.745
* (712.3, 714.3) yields 714.099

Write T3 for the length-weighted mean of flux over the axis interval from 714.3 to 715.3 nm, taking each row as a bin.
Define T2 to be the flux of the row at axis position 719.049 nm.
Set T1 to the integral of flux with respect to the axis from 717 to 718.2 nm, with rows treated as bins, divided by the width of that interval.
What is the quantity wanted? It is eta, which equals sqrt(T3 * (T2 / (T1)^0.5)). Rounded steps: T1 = 12.0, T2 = 12.32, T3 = 10.7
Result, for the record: 6.18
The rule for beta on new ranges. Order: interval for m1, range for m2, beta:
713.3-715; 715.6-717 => 0.92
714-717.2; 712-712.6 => 0.91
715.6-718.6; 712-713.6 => 1.03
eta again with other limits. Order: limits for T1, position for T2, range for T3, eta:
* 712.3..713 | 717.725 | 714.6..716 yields 6.33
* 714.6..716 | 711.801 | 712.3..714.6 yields 6.29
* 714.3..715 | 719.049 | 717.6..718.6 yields 6.77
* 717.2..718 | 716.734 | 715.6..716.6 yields 6.18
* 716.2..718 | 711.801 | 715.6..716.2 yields 6.37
